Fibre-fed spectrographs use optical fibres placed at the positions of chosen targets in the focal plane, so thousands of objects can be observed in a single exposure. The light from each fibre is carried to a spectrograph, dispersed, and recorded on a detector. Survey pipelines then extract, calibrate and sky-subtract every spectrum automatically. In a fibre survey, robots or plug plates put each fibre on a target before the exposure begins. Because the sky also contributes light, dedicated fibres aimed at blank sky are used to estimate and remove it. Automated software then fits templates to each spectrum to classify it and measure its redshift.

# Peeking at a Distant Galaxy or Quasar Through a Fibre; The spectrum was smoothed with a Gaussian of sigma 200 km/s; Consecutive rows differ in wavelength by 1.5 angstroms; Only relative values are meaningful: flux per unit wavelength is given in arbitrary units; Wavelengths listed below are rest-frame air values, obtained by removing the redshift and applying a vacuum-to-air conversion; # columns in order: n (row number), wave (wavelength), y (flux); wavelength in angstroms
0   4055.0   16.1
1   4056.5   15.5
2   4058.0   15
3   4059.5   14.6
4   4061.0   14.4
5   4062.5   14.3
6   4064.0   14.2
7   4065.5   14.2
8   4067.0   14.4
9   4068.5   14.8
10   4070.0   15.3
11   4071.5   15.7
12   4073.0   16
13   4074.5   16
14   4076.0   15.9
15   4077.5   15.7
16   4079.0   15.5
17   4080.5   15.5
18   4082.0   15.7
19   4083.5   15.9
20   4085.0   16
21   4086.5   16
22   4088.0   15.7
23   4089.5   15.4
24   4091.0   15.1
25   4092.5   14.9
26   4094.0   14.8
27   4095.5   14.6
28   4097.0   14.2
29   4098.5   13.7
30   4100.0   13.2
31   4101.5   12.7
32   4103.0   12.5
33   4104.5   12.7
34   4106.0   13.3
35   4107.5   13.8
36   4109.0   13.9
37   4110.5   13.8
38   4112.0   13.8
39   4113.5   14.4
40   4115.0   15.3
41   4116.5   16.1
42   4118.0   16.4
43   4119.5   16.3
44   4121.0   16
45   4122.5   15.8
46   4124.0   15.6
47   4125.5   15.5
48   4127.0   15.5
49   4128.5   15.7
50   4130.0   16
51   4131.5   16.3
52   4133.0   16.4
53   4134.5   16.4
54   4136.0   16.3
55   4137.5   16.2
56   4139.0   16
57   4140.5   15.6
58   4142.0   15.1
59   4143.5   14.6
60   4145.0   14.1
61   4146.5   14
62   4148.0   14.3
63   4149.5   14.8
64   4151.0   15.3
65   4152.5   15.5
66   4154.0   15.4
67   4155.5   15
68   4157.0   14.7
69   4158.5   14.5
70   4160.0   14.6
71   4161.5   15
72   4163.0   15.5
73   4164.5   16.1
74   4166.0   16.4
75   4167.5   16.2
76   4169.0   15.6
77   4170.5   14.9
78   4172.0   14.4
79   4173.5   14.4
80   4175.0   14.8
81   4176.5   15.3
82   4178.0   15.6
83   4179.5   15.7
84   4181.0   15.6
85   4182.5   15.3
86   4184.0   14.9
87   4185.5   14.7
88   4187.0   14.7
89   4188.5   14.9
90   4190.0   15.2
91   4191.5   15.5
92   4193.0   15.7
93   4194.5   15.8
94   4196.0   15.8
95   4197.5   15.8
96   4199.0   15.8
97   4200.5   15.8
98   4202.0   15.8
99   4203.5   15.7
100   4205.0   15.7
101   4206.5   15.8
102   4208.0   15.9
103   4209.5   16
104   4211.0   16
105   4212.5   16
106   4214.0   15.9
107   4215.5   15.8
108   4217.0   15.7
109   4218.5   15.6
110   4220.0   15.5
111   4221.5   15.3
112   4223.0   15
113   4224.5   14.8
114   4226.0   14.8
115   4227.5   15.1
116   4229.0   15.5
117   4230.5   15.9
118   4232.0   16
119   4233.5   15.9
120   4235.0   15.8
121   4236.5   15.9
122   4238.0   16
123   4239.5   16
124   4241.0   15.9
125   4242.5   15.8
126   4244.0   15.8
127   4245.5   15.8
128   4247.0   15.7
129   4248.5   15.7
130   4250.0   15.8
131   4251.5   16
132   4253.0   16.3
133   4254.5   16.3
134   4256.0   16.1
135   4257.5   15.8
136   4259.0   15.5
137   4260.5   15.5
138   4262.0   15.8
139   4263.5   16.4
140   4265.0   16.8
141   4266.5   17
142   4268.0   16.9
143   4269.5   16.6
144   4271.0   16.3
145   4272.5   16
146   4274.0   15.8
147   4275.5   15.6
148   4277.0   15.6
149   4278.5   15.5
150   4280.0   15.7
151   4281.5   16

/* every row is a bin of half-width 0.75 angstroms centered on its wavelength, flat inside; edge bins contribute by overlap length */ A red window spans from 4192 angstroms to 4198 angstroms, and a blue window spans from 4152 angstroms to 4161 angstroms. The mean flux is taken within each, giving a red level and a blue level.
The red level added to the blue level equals 30.7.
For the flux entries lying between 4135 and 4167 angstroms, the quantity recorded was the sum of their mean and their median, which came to 30.3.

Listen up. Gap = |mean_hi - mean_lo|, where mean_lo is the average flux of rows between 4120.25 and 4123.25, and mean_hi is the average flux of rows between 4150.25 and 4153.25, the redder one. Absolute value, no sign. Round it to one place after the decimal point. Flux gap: 0.5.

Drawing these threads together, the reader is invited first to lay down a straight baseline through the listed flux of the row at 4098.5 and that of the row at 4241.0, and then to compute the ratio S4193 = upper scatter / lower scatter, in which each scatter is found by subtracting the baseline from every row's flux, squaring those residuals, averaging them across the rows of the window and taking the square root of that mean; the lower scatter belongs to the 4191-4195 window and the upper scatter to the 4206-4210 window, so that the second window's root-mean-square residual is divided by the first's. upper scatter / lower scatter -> 1.0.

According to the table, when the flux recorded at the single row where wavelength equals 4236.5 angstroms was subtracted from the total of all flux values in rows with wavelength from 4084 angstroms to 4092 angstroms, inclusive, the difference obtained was 62.3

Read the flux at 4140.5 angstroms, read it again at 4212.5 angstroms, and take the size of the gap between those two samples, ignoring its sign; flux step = 0.40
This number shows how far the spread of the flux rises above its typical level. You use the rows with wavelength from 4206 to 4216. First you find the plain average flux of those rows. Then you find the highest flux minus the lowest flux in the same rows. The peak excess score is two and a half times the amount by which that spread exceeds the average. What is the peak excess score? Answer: -39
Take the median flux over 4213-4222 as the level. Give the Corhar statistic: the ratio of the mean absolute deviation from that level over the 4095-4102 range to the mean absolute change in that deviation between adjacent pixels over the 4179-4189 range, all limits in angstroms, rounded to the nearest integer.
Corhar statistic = 11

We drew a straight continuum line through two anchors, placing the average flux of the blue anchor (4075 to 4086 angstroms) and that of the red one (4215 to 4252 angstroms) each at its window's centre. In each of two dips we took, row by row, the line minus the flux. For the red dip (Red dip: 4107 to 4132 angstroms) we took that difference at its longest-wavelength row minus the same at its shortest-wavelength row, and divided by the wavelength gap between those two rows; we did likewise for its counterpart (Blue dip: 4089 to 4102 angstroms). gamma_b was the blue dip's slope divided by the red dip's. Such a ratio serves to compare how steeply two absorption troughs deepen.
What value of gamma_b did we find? -2.1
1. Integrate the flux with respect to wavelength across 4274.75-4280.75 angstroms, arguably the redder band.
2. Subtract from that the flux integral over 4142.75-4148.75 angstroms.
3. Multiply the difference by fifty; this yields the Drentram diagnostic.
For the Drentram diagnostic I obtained 405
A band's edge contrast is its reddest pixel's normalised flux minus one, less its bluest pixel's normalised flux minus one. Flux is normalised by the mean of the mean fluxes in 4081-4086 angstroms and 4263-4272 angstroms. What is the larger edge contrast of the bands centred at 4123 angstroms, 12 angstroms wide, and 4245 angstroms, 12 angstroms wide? -0.012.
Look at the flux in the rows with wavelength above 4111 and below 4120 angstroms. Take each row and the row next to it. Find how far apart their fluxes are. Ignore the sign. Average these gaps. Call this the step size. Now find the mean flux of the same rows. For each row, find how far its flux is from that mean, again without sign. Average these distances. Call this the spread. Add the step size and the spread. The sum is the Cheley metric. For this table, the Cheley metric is 1.4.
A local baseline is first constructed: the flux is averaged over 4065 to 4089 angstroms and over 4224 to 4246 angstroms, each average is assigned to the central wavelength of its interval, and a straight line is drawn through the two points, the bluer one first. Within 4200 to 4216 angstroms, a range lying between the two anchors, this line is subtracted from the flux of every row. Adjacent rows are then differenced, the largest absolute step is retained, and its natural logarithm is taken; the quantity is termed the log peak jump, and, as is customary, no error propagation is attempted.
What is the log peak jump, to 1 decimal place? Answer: -2.3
